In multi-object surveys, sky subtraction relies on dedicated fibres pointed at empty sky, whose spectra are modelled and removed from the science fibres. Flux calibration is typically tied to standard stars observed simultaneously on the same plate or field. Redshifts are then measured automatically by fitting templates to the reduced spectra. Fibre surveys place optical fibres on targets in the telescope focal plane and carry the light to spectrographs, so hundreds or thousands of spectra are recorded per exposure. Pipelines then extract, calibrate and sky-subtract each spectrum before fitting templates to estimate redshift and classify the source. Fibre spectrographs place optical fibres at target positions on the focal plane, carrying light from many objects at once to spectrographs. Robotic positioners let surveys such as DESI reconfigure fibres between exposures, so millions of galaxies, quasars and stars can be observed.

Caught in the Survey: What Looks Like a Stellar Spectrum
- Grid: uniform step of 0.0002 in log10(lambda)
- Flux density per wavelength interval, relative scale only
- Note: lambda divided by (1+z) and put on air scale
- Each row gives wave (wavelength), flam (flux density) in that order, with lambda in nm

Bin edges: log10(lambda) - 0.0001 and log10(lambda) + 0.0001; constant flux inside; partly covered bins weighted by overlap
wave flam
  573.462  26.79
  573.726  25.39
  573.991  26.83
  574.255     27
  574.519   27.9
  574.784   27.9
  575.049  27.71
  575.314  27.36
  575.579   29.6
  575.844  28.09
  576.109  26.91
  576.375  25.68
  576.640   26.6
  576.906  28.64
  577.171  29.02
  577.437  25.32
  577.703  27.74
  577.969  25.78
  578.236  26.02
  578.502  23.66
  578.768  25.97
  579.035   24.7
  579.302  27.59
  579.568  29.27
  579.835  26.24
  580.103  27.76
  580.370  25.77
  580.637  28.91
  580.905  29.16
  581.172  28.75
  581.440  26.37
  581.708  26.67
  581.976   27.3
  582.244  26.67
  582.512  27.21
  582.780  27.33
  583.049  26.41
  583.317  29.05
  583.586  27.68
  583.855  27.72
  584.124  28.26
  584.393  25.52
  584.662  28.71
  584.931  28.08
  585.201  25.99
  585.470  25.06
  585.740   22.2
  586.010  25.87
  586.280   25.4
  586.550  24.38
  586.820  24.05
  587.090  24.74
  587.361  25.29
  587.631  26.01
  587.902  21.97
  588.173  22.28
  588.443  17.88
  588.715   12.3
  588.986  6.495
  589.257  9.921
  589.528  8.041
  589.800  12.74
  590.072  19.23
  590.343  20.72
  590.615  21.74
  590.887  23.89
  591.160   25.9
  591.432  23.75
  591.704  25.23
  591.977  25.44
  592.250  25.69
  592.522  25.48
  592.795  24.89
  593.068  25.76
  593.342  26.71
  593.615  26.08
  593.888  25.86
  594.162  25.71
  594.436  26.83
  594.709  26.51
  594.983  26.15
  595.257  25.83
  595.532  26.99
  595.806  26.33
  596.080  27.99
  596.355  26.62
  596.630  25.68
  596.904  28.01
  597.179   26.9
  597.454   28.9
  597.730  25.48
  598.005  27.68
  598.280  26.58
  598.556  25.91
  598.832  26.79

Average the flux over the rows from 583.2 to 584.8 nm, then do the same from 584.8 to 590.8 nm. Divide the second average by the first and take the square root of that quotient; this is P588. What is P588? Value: 0.86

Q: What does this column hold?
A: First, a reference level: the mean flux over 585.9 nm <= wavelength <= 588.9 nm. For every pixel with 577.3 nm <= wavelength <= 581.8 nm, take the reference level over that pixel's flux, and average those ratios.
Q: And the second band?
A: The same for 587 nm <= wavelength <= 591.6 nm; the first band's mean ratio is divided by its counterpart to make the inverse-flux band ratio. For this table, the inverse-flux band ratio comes 0.59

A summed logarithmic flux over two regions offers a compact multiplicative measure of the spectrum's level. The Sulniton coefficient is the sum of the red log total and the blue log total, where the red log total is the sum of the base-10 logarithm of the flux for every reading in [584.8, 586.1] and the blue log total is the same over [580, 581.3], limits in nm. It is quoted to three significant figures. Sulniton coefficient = 14.3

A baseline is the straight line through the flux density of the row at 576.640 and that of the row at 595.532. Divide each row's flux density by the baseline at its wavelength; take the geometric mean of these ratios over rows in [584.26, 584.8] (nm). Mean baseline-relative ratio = 1.01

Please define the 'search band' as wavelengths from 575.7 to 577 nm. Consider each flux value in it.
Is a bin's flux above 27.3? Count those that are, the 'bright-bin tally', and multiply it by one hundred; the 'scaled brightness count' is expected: 200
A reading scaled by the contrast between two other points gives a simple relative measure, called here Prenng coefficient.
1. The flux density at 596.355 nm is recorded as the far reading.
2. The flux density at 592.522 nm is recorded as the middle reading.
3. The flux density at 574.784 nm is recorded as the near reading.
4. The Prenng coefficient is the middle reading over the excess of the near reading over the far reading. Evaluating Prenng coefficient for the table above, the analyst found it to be 20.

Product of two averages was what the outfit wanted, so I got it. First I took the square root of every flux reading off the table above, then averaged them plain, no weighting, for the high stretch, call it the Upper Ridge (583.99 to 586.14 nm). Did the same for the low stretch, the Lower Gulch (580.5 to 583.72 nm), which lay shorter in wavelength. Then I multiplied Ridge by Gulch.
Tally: 26.9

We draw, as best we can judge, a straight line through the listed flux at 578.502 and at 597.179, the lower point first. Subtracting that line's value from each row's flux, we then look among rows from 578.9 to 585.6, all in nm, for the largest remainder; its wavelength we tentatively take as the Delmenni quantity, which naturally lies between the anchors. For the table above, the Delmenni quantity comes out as 579.568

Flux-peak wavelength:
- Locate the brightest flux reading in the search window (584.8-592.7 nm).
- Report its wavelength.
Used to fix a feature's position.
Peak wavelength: 584.931 nm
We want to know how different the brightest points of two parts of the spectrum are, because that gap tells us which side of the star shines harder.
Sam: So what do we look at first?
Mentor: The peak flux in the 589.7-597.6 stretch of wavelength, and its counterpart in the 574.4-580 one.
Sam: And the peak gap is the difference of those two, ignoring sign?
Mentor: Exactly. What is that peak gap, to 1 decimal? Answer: 0.7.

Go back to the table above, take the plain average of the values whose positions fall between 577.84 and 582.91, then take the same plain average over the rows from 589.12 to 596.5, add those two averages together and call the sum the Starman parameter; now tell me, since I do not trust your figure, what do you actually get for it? 50.5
